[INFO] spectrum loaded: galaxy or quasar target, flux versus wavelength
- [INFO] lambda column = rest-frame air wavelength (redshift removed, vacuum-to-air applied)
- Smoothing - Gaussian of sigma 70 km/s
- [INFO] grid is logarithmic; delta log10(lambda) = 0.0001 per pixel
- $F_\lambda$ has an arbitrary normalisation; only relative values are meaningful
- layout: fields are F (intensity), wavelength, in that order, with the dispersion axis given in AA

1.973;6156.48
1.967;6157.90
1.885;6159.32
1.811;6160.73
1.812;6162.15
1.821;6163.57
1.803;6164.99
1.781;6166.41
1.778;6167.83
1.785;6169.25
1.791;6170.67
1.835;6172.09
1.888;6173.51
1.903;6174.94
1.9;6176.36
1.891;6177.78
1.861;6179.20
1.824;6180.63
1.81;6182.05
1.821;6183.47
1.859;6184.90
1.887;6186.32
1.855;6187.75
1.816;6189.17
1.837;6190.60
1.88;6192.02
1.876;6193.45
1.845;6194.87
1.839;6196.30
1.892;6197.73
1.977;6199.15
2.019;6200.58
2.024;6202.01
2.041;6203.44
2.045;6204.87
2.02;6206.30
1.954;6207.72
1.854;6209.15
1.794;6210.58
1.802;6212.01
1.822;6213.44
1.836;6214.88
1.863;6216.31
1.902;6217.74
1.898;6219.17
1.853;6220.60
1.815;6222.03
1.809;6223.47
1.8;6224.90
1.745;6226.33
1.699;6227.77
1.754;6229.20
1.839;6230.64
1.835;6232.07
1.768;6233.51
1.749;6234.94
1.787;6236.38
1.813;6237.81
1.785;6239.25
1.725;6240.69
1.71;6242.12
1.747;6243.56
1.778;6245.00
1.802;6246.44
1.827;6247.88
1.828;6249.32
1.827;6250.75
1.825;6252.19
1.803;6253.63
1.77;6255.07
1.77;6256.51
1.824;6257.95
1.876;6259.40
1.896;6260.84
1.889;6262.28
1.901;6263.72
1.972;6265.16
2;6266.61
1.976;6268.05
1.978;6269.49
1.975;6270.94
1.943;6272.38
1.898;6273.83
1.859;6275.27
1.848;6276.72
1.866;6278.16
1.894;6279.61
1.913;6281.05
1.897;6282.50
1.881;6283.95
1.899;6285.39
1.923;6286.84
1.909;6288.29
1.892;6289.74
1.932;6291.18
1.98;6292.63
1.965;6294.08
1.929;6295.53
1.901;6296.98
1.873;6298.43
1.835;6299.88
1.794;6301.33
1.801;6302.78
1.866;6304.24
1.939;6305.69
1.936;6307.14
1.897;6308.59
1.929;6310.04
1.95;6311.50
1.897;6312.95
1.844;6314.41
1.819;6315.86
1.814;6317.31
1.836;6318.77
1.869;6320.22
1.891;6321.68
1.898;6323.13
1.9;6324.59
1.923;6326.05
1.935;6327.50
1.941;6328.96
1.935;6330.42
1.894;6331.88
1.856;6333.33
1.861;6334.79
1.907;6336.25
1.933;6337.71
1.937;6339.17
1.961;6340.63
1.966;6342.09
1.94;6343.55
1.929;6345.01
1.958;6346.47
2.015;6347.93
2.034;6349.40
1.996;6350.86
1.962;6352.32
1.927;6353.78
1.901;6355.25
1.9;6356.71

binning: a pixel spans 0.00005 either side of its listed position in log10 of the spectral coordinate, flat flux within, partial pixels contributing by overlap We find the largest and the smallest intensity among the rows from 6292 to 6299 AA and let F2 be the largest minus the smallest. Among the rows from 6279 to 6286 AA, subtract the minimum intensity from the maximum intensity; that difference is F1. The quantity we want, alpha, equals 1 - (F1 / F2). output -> 0.7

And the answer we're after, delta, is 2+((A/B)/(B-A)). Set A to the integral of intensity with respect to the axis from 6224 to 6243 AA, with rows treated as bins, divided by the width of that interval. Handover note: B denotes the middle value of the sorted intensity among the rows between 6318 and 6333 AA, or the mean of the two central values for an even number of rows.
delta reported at 9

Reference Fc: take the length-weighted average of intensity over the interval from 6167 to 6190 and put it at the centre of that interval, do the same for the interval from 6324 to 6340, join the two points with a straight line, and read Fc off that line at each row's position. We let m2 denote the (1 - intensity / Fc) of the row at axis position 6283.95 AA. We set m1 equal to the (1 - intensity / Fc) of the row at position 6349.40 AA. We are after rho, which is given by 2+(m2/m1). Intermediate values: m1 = -0.06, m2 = 0.005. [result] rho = 1.9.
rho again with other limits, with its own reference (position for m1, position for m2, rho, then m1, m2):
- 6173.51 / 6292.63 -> 3.8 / -0.03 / -0.045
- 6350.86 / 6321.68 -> 1.8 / -0.04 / 0.008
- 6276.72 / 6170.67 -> 3.3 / 0.02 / 0.027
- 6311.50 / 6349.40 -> 4.4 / -0.03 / -0.060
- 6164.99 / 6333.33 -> 3.6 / 0.02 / 0.029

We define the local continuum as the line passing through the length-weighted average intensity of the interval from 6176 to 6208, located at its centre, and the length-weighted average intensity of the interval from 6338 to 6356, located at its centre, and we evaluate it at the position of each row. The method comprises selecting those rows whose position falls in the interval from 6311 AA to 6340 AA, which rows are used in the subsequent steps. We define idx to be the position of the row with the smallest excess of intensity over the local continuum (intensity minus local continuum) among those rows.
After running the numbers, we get 6317.31 AA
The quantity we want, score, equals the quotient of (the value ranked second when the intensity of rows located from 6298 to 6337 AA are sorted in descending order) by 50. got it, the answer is 0.0388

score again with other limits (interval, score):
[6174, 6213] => 0.0408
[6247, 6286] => 0.0396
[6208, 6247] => 0.0380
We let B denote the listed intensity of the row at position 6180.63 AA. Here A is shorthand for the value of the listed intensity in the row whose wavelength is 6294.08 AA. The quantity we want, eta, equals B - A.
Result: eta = -0.14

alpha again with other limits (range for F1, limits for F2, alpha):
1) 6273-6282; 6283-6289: -0.5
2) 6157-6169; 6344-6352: -0.8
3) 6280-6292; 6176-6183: 0.4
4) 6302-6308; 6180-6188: -0.8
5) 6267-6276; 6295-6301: -0.3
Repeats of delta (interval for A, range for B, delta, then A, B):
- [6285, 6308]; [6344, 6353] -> 14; 1.90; 1.98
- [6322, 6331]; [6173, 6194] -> -15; 1.92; 1.86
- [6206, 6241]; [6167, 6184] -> 103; 1.82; 1.83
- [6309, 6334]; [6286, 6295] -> 28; 1.89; 1.93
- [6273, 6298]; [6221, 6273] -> -10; 1.90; 1.81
